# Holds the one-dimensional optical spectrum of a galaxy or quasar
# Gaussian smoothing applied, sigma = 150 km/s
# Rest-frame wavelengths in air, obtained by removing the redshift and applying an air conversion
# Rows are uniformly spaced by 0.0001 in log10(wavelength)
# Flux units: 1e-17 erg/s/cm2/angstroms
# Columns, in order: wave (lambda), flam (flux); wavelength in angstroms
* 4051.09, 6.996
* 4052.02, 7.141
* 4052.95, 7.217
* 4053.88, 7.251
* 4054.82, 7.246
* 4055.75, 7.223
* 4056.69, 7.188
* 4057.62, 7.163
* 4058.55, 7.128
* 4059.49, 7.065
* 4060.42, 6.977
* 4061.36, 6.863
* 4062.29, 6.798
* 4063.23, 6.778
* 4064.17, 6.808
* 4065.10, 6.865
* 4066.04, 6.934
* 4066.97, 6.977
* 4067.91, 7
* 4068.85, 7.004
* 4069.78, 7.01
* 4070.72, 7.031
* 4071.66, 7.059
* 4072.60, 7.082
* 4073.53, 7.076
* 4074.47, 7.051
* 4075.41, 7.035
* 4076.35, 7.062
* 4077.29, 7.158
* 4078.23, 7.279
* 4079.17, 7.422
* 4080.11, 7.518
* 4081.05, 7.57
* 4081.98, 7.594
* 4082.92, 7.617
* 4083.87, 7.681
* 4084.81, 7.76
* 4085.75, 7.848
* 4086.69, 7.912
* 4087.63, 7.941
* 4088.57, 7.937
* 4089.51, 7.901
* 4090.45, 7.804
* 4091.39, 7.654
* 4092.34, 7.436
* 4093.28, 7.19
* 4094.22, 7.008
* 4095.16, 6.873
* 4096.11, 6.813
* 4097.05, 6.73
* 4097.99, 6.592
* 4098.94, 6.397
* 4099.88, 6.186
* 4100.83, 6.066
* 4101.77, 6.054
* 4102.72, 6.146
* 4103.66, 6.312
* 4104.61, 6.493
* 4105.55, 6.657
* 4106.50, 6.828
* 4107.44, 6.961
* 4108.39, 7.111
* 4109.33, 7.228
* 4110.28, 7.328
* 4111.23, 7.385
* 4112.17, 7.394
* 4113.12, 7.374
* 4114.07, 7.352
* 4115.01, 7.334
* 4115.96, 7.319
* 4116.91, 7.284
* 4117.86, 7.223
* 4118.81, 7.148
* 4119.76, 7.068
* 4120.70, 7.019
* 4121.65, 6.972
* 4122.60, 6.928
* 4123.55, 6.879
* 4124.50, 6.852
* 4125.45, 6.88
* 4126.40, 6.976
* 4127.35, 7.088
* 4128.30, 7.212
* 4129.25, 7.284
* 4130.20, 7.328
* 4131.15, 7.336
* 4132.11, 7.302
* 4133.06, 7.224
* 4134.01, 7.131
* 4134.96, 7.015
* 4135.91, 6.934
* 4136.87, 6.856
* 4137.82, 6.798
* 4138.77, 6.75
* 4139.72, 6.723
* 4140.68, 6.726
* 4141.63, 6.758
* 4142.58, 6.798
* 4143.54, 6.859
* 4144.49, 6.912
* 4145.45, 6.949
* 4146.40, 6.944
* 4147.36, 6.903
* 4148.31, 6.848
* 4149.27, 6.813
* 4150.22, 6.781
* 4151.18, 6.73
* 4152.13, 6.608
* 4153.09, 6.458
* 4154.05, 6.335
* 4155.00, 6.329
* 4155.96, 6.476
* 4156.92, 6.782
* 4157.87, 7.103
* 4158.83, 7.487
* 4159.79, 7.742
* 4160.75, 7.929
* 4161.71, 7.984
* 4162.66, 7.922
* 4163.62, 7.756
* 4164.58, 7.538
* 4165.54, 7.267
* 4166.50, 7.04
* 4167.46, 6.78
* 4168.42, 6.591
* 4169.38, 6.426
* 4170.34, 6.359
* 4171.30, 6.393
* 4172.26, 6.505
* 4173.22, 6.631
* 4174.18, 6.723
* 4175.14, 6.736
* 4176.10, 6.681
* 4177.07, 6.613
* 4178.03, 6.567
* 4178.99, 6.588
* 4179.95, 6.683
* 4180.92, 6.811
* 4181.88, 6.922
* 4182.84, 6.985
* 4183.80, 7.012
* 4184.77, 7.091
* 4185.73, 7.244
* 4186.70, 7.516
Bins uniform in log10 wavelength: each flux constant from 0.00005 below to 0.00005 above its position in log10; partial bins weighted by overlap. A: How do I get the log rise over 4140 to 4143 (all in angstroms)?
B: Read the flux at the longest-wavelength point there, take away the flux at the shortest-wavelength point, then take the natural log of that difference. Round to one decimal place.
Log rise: -2.6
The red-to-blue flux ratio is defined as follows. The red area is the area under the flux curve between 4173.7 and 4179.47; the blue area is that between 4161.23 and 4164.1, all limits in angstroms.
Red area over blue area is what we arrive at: 1.7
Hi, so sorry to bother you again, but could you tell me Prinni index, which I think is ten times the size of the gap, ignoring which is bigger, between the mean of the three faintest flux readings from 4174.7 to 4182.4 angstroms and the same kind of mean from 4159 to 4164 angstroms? 12.2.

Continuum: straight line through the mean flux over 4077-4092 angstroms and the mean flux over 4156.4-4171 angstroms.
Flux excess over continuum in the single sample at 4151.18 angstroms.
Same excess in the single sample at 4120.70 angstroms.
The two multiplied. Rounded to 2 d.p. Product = 0.26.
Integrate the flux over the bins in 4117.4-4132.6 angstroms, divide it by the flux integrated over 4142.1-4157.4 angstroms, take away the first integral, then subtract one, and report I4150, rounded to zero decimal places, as -108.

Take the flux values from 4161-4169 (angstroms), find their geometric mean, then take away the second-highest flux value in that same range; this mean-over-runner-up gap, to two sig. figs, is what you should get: -0.58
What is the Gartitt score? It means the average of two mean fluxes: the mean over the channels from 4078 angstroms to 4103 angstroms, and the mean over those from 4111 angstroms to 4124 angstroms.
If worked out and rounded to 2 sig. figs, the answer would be 7.2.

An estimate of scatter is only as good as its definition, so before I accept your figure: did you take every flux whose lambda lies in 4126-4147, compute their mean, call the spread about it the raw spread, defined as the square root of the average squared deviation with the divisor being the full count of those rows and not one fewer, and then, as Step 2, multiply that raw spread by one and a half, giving 0.3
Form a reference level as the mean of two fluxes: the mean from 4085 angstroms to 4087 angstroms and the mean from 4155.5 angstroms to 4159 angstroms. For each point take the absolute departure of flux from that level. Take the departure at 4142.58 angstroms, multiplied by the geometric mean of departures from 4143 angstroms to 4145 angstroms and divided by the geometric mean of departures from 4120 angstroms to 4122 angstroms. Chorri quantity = 0.8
